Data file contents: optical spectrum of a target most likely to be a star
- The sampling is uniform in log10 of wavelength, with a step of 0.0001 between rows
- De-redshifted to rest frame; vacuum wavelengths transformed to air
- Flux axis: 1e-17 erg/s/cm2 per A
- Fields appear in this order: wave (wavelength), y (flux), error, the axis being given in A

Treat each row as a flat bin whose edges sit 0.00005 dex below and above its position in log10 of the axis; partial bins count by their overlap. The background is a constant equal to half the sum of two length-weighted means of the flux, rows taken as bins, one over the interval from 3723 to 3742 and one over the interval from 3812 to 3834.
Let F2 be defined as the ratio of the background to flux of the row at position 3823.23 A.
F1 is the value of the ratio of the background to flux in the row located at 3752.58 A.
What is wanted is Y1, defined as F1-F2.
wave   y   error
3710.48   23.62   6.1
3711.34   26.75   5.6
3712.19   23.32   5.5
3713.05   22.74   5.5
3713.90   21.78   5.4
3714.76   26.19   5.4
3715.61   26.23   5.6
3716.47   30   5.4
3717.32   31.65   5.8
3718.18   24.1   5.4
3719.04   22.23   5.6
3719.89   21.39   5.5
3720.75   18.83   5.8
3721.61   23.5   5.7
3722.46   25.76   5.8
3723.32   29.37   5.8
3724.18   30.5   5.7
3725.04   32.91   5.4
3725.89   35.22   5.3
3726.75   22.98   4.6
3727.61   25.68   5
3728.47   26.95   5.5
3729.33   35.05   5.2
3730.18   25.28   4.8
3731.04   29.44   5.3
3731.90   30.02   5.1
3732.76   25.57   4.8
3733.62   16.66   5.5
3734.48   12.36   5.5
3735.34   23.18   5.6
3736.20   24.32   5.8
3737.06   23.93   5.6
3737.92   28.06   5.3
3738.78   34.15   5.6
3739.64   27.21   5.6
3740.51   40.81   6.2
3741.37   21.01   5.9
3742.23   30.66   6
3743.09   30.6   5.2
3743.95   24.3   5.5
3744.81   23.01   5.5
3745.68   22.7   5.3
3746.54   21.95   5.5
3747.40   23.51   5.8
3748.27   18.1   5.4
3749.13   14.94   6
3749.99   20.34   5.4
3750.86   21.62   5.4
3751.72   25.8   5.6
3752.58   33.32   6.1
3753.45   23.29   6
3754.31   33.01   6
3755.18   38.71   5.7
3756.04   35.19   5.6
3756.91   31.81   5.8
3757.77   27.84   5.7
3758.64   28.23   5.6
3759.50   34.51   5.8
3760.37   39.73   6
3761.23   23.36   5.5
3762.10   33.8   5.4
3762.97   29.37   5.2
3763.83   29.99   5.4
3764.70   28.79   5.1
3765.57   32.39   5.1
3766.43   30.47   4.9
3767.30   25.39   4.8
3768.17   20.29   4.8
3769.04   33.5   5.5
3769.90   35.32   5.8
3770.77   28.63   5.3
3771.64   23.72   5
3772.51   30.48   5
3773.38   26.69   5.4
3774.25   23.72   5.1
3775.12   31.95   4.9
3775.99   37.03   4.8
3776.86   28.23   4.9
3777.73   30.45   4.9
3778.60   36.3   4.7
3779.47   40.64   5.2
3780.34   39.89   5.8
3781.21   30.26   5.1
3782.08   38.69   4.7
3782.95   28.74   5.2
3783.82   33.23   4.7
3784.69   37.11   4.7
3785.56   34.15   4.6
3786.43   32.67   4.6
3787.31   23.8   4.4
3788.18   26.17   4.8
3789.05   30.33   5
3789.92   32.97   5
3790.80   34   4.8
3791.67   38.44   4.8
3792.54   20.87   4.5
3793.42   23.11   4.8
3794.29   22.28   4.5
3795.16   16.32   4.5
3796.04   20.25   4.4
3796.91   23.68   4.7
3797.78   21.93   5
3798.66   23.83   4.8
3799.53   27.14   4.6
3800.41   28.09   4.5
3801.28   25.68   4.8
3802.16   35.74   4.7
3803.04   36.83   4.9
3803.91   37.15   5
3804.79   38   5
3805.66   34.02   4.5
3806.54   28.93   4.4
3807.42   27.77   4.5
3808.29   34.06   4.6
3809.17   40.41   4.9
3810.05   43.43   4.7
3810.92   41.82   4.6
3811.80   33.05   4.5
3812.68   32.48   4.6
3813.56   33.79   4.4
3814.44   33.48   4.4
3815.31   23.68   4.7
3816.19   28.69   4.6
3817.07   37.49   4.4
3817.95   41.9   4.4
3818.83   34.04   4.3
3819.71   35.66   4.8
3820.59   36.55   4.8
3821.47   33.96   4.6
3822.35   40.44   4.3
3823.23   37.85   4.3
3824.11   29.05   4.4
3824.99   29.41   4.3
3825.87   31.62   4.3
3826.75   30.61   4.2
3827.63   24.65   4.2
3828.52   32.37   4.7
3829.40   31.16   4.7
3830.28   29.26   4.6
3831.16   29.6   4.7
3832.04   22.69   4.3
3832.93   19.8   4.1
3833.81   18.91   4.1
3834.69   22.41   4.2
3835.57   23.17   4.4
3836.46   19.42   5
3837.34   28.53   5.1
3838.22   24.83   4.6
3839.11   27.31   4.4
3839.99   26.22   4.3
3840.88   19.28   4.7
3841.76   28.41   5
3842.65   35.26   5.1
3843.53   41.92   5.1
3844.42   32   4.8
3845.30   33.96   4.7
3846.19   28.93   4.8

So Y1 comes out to 0.1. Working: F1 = 0.88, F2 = 0.77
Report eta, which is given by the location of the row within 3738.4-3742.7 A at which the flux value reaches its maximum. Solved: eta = 3740.51 A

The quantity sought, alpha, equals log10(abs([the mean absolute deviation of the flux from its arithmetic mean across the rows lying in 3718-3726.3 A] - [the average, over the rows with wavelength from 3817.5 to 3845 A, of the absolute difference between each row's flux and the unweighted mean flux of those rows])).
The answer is -0.15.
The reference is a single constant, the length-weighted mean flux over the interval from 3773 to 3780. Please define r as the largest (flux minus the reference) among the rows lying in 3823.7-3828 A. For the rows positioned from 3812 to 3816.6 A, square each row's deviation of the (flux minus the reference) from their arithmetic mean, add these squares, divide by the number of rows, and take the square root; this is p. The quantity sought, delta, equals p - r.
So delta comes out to 4.2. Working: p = 3.8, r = -0.4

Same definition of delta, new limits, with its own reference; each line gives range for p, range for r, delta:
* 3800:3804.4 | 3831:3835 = 7.2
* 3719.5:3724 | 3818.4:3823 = -4.8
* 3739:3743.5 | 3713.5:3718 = 6.8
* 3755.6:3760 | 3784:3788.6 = -2.0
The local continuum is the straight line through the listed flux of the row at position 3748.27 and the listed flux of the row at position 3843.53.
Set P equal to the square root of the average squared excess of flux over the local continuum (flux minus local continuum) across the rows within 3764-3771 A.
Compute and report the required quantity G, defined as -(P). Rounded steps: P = 7.8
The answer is -8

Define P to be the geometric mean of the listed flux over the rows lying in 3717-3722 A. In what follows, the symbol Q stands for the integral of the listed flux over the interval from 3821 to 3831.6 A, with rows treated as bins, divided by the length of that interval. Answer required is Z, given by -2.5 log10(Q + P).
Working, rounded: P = 23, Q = 32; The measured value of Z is -4.35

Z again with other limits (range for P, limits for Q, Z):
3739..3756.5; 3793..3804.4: -4.29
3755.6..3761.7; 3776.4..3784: -4.54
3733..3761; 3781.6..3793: -4.40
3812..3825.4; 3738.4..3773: -4.48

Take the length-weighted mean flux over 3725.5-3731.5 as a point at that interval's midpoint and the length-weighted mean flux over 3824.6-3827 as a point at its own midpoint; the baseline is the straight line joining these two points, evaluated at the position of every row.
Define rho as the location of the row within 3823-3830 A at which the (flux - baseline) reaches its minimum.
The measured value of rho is 3827.63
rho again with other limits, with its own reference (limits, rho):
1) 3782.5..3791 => 3787.31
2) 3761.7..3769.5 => 3768.17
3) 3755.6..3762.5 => 3761.23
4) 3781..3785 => 3782.95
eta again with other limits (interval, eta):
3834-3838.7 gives 3837.34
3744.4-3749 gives 3747.40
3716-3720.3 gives 3717.32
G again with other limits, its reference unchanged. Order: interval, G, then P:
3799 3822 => -5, 5.0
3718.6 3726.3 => -16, 15.7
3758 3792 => -8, 8.3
